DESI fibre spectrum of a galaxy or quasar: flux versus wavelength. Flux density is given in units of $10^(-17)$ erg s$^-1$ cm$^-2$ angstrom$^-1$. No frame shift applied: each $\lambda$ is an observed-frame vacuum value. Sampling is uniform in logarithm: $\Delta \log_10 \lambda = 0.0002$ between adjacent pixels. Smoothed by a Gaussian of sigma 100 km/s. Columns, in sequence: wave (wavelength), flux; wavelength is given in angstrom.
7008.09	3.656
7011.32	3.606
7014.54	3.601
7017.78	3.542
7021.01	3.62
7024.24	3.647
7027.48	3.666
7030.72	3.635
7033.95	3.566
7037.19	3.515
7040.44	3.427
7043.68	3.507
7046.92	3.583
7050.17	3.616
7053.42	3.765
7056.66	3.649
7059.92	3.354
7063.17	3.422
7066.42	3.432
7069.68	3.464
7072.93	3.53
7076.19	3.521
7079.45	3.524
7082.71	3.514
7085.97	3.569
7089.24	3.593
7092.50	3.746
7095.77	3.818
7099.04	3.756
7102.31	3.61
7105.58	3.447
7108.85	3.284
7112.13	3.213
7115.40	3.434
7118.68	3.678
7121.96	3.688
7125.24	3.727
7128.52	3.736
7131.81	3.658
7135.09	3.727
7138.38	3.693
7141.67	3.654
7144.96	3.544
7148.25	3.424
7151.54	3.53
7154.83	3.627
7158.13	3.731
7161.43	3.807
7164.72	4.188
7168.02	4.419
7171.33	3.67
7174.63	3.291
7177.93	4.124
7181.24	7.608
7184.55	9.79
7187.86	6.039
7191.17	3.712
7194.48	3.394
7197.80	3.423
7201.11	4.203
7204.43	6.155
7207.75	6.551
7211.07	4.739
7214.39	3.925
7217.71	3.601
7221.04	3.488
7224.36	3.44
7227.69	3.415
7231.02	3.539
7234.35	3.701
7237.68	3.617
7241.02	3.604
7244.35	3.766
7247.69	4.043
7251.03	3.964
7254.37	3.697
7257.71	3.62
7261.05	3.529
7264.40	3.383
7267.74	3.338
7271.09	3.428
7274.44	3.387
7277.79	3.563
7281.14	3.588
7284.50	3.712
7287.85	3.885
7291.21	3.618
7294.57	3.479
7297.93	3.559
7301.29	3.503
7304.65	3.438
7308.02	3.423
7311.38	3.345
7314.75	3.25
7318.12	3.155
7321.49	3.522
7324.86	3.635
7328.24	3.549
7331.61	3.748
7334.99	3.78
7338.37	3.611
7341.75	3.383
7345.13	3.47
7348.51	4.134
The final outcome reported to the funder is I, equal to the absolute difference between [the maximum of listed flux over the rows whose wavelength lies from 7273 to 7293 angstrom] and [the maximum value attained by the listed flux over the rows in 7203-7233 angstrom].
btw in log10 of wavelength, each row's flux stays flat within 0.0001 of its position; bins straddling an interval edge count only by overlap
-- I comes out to 2.7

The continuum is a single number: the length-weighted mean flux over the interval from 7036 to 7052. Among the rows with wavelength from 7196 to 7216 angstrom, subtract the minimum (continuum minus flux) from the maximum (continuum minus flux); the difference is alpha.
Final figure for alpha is 3.13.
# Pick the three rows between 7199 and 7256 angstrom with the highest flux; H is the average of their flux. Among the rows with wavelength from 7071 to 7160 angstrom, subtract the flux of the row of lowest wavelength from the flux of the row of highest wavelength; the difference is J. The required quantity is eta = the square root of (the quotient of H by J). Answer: 5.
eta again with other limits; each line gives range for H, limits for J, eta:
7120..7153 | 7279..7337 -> 4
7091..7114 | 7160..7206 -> 1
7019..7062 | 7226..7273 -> 17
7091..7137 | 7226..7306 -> 13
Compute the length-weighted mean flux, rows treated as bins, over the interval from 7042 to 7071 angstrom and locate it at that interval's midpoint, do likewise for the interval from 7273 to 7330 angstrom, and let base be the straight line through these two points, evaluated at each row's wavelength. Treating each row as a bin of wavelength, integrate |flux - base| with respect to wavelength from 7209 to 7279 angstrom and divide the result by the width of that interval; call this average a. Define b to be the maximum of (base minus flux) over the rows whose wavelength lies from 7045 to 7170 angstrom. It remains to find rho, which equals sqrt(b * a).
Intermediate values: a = 0.23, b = 0.31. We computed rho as 0.27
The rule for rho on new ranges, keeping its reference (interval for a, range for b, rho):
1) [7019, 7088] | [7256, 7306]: 0.12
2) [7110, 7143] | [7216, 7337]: 0.25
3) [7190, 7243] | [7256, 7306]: 0.31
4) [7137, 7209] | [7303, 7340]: 0.61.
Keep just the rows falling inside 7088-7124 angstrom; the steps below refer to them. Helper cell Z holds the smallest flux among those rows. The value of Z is 3.213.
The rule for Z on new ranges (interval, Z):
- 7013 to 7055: 3.427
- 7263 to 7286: 3.338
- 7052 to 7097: 3.354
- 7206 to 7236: 3.415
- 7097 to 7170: 3.213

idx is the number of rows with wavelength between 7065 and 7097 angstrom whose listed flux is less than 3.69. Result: 8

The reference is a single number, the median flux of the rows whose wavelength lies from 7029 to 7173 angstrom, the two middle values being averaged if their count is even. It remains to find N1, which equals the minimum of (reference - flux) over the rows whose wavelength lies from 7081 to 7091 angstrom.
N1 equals 0.01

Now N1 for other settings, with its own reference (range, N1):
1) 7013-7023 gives -0.02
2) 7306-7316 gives 0.18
